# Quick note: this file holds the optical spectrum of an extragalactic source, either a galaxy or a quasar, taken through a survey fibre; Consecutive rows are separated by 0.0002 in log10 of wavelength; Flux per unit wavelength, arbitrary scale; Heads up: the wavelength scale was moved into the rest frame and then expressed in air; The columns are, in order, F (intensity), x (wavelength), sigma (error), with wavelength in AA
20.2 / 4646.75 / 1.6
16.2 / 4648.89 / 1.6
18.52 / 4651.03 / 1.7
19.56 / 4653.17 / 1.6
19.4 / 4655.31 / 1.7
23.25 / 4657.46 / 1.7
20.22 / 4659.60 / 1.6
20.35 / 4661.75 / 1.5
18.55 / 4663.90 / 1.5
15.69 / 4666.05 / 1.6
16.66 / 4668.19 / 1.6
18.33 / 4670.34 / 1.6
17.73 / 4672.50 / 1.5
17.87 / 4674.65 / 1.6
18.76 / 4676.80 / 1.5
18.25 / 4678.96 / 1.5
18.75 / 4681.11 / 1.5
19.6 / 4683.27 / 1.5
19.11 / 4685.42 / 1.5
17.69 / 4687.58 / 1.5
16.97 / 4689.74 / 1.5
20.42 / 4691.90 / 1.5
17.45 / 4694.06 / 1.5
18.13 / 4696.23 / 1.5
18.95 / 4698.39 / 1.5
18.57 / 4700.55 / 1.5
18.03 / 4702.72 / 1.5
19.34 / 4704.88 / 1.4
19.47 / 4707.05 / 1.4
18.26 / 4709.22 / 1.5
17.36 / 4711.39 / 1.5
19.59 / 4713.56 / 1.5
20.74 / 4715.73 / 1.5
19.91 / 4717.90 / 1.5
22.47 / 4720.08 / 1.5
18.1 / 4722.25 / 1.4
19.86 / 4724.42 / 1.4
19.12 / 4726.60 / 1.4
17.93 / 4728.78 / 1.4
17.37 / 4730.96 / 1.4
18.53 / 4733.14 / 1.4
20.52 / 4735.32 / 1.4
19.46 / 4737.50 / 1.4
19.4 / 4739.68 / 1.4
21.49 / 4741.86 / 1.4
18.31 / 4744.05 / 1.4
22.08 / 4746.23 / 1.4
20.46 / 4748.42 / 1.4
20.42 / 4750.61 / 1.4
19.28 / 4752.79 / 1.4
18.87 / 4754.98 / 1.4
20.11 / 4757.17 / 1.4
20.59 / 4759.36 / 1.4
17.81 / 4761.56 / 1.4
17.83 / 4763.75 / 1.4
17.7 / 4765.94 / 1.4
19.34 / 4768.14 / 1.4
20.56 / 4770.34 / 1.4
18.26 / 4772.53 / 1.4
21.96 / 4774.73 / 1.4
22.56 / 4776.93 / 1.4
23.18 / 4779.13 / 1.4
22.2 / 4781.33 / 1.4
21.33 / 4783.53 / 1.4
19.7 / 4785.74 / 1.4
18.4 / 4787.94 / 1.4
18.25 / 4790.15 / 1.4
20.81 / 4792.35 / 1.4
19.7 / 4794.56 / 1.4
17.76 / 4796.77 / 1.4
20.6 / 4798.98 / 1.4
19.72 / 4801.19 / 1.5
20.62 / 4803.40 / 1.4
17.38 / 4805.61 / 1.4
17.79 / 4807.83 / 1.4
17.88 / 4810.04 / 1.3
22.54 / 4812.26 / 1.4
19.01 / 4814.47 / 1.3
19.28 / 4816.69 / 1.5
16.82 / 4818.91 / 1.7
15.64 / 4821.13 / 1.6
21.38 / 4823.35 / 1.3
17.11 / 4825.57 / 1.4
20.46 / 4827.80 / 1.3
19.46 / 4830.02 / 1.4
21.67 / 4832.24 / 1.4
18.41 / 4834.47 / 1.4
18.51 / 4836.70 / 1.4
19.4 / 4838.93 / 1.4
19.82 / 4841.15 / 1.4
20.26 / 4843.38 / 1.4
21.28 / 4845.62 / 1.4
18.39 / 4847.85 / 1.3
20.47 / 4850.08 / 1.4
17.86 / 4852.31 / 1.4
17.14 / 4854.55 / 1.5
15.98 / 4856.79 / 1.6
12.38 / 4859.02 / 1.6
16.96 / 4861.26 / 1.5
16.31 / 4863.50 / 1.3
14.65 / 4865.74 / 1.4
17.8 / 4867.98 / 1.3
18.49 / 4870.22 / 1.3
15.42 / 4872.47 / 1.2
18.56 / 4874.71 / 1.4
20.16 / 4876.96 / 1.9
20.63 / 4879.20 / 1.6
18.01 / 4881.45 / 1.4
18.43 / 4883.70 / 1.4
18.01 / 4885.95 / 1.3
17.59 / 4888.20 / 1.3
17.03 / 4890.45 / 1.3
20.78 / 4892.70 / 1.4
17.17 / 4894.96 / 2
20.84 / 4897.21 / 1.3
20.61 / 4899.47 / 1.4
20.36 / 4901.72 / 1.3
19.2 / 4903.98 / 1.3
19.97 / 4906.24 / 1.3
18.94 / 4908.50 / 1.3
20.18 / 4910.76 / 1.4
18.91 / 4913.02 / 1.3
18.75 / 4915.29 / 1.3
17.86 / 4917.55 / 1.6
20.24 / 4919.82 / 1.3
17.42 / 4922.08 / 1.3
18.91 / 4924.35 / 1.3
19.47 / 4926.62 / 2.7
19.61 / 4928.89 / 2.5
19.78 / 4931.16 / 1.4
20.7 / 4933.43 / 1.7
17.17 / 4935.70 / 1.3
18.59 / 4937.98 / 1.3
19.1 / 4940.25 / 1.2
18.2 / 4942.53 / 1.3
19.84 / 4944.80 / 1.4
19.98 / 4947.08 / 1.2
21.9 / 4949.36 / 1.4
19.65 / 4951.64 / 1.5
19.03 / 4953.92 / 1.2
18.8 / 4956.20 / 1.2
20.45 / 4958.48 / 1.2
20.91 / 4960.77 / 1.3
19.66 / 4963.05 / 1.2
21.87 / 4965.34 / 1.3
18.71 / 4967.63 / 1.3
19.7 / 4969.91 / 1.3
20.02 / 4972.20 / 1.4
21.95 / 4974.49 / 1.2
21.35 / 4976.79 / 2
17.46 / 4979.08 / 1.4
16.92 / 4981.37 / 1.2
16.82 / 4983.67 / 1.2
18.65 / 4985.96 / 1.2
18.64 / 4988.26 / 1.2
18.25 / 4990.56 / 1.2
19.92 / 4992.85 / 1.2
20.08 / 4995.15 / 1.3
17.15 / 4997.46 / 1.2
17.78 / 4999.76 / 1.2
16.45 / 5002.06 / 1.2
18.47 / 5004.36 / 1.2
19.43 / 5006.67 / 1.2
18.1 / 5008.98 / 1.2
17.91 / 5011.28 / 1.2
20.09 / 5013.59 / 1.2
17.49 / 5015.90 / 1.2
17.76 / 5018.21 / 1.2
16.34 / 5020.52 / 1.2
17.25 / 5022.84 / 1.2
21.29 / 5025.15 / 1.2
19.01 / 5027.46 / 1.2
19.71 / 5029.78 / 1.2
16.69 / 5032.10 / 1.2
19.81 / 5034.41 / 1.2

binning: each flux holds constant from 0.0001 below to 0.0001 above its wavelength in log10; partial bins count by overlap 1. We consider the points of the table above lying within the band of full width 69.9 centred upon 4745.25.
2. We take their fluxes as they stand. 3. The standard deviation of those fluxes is 1.6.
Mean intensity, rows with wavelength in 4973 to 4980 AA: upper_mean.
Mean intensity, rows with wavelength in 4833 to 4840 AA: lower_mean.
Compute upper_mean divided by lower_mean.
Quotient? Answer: 1.08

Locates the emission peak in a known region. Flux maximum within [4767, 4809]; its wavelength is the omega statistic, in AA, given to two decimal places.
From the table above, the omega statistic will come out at 4779.13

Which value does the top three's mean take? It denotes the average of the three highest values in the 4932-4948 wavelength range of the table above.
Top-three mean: 20.2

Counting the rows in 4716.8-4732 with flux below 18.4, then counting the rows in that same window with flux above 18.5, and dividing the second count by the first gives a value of 1.3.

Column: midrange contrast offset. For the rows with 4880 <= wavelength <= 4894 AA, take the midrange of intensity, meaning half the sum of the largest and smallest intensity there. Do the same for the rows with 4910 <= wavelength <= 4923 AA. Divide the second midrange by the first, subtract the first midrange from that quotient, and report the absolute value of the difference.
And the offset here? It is 17.9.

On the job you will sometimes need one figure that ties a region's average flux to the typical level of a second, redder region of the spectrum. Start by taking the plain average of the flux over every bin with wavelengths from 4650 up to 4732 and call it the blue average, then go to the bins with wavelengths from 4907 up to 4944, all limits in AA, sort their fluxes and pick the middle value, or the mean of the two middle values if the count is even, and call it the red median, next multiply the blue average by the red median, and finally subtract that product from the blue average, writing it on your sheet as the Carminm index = -338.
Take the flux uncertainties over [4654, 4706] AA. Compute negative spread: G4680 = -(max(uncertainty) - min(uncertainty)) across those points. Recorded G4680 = -0.30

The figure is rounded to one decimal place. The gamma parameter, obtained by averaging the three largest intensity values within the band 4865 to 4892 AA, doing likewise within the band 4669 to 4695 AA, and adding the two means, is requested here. 39.5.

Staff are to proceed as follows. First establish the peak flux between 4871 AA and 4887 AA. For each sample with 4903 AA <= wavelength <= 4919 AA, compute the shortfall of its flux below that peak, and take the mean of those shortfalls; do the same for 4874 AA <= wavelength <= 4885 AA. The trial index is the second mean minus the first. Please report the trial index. 0.0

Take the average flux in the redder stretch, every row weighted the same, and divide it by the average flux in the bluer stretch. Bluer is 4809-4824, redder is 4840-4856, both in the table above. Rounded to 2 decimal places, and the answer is 1.02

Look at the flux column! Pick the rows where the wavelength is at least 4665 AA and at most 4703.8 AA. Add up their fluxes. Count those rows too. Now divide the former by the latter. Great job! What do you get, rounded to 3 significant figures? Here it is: 18.2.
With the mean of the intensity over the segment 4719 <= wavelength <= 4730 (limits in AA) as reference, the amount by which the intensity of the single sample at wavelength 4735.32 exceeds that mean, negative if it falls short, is 1.0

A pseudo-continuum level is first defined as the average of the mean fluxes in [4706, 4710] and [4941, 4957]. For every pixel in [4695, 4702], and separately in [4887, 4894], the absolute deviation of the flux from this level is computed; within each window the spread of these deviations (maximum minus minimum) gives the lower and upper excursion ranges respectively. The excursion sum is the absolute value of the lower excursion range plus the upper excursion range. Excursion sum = 2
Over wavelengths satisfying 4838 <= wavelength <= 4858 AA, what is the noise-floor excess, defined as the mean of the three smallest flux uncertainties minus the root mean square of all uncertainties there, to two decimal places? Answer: -0.06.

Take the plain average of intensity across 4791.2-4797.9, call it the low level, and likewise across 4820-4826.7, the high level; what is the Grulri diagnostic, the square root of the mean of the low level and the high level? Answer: 4.33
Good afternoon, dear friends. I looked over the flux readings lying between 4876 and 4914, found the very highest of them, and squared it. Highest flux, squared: 434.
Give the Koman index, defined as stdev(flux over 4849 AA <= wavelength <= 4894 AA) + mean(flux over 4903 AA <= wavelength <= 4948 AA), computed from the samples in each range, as 21.2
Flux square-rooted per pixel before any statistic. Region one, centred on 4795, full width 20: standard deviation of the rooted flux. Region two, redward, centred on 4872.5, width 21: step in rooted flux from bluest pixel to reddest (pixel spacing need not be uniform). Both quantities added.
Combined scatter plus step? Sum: 0.33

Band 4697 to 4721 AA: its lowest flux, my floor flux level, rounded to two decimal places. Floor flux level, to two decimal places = 17.36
